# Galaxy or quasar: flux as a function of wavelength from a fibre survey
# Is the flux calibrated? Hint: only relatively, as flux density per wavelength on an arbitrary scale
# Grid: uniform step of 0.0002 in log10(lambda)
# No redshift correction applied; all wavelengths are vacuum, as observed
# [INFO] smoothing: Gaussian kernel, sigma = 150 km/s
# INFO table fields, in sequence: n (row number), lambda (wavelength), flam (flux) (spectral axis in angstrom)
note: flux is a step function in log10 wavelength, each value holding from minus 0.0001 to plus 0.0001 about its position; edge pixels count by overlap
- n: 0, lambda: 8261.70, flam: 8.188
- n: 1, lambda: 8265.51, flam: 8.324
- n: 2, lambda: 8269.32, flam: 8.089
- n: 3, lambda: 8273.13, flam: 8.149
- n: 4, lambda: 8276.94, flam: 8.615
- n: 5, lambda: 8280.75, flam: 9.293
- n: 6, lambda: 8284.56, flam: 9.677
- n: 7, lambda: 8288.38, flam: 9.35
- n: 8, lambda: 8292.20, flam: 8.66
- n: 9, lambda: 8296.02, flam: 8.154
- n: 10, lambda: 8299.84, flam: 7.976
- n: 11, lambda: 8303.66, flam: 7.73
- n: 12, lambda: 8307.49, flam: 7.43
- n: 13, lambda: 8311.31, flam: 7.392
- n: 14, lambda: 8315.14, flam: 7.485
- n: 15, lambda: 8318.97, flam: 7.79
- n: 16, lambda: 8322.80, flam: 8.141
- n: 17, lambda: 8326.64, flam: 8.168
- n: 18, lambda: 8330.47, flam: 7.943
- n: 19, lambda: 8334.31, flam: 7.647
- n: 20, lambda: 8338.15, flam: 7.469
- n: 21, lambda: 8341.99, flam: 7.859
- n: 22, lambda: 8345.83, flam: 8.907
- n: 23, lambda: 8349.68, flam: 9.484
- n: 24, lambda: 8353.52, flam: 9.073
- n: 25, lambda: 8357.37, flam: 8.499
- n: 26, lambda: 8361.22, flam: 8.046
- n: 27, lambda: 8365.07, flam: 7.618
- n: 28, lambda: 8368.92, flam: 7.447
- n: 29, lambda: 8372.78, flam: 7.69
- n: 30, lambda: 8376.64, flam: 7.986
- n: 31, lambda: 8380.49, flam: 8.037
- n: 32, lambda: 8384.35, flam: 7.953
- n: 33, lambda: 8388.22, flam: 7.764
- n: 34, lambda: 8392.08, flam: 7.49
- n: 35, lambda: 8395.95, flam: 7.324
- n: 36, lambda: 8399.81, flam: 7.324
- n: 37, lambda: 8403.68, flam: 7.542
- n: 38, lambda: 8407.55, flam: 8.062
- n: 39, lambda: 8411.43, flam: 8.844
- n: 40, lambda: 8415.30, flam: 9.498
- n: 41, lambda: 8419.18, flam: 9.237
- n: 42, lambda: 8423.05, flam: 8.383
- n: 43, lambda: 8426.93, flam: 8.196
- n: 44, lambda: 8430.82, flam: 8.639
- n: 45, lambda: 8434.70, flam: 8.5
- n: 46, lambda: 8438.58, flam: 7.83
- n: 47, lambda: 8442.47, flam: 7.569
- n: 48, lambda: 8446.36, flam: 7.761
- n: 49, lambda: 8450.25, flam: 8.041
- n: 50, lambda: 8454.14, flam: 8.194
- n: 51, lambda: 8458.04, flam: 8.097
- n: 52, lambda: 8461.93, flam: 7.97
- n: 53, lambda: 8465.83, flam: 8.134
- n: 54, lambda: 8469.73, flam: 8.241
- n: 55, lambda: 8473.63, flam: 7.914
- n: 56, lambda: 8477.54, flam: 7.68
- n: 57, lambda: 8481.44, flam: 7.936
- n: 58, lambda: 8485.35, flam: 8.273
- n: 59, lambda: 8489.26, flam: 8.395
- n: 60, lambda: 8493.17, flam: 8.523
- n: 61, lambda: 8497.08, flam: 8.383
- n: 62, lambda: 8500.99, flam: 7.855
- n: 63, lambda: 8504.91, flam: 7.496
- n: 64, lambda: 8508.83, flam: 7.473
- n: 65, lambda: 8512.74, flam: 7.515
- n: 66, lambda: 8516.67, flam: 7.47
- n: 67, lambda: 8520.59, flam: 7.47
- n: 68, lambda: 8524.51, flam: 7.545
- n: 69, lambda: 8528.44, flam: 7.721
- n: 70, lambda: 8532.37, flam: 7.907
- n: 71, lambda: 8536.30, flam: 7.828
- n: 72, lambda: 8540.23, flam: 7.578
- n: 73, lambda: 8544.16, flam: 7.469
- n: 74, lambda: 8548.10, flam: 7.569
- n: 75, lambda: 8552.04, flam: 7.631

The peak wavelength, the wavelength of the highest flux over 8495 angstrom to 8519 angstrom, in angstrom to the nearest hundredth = 8497.08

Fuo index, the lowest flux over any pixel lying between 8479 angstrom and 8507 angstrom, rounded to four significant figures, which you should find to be 7.496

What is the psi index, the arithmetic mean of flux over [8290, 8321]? 7.8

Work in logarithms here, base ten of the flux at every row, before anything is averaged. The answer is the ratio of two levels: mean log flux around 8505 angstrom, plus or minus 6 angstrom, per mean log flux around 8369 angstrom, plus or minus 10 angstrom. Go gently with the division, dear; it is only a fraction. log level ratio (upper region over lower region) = 0.99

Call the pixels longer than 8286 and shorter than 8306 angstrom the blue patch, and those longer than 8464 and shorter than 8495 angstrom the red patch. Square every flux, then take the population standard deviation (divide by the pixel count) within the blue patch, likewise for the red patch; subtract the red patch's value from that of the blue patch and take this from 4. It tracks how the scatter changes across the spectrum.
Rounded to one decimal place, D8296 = -1.6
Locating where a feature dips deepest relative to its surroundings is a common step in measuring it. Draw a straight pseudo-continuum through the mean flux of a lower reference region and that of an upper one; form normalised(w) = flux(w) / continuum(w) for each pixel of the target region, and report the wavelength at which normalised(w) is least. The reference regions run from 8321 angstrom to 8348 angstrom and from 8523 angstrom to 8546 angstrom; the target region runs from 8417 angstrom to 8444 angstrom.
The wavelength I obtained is 8442.47 angstrom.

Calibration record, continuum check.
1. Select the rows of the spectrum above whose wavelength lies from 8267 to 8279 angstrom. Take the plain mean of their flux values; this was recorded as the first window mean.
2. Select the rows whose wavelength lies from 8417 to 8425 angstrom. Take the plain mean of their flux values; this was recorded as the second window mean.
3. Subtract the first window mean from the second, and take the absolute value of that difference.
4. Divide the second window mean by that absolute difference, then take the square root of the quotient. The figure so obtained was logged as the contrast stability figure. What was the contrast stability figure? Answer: 4.1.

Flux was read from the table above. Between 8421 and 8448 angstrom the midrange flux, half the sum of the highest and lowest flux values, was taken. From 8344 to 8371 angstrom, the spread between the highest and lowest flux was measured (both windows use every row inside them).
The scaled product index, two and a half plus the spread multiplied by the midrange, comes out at 19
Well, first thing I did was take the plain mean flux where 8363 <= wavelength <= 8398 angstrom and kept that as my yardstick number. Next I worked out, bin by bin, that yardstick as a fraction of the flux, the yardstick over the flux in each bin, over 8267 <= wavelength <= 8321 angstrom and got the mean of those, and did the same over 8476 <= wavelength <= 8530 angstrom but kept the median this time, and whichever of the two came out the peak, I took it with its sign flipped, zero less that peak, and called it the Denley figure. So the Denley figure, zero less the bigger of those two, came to -1.000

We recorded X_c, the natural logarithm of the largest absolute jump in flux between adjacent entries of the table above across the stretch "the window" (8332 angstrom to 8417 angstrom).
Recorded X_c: 0.05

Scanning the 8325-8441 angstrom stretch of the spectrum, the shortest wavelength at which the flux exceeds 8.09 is 8326.64 angstrom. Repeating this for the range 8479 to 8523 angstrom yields 8485.35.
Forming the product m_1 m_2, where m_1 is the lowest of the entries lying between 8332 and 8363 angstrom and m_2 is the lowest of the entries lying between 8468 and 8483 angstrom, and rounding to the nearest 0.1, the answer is 57.4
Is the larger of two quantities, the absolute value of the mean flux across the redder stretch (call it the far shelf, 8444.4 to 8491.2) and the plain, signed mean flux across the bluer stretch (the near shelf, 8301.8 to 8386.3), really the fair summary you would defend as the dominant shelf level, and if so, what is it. 8.1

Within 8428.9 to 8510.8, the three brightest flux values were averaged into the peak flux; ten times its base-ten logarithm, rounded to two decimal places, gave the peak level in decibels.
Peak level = 9.32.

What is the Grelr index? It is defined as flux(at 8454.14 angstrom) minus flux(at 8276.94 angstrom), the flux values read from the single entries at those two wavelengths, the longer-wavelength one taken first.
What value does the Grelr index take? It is -0.4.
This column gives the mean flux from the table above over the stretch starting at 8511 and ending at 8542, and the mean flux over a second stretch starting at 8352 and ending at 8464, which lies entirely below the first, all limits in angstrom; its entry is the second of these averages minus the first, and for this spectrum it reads 0.46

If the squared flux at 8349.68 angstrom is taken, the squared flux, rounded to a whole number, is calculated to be 90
